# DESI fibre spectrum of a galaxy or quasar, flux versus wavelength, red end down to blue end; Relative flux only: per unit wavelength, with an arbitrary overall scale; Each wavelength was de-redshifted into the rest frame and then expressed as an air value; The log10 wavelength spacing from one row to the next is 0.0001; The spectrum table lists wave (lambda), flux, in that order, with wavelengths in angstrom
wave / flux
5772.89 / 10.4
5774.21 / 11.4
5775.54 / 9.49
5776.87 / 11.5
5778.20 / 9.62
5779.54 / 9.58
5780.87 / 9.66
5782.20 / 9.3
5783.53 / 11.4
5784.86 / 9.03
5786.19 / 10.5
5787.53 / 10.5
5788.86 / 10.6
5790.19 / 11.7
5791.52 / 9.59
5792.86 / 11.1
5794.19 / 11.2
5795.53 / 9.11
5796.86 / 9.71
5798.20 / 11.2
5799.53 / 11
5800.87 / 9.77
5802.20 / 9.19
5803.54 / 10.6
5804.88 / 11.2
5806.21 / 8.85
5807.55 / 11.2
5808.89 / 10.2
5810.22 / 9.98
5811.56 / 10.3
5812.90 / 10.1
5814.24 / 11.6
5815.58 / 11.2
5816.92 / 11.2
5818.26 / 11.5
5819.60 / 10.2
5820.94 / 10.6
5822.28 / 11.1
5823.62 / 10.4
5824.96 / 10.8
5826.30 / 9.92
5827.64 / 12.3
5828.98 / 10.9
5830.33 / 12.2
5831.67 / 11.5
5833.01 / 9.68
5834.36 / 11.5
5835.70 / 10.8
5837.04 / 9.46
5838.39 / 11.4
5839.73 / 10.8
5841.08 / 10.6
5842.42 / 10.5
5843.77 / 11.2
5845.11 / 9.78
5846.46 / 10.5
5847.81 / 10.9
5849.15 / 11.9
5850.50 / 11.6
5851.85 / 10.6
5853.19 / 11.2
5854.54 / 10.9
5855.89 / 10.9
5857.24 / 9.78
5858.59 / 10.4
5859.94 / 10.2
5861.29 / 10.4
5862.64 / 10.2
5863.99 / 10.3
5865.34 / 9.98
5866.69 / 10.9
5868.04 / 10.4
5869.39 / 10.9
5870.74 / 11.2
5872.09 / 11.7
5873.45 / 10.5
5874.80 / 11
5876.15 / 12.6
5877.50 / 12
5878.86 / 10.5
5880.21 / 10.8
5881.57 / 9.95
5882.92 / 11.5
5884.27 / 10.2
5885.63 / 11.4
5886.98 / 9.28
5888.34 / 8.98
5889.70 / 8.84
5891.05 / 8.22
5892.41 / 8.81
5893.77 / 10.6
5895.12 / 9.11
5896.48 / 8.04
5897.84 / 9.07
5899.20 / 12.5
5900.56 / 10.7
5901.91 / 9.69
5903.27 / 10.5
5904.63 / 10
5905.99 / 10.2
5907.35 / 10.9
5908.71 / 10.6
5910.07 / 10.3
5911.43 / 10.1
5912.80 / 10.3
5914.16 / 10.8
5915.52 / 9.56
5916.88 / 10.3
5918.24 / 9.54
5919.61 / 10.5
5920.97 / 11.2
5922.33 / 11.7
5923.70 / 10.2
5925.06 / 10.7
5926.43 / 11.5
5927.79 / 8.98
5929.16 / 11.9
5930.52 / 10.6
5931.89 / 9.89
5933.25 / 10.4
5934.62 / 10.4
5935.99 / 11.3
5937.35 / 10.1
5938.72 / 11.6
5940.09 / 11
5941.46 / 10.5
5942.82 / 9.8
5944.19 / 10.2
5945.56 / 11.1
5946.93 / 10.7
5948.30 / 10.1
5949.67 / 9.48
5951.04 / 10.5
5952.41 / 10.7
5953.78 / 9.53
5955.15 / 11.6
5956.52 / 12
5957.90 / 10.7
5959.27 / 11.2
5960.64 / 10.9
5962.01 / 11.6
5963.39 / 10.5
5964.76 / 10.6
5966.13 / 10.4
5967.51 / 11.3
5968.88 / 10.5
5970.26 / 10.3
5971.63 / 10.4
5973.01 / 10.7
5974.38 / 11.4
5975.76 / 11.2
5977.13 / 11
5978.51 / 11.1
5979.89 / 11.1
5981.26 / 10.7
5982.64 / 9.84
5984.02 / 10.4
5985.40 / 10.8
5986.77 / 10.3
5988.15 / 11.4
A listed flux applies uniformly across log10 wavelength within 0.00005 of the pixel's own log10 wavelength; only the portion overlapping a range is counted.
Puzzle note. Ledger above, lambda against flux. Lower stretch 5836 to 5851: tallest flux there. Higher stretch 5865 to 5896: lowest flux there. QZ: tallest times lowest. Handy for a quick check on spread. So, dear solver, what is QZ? 97.8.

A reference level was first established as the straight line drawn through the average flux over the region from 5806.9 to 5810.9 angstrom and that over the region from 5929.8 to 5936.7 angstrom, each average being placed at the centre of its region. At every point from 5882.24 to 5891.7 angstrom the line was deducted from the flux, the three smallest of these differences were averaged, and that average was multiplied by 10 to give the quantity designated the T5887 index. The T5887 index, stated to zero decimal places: -18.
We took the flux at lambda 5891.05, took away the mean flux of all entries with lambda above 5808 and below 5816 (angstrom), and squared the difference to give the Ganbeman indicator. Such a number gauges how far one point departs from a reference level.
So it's 5.5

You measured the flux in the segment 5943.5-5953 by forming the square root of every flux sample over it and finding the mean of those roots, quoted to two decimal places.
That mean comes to 3.22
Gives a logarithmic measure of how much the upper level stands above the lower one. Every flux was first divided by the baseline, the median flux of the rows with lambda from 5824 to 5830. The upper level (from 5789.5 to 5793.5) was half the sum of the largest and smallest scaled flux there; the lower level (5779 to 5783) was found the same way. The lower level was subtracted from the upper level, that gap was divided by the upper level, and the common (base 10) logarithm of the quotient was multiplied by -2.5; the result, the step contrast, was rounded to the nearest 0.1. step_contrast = 2.4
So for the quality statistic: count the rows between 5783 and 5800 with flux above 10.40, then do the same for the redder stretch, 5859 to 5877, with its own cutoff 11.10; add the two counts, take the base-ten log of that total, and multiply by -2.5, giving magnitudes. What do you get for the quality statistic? -2.70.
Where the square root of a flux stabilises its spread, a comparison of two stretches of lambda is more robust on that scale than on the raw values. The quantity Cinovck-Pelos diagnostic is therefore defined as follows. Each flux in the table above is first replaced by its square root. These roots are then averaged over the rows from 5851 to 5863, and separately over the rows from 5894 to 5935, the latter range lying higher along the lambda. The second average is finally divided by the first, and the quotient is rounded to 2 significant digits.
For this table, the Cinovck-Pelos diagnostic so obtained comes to 0.99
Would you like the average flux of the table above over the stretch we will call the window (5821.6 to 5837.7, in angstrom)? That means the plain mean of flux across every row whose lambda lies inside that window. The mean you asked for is 10.9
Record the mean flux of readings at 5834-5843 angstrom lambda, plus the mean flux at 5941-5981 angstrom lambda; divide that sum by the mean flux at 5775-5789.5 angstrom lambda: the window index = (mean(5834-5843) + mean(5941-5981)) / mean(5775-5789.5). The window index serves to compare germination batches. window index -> 2.12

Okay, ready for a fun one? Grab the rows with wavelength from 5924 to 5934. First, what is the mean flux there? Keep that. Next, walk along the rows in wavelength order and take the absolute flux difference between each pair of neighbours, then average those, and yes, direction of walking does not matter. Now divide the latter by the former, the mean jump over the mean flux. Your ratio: 0.14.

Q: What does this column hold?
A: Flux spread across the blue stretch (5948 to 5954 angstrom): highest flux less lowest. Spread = 1.2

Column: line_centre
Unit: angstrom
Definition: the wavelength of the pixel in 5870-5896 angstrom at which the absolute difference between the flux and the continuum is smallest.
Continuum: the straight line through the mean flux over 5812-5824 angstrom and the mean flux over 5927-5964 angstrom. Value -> 5880.21 angstrom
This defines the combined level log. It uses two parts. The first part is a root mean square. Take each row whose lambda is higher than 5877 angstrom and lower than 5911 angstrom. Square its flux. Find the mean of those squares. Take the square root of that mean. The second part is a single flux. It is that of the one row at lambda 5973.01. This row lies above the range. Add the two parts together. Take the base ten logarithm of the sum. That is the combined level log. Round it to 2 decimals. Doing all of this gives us 1.32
